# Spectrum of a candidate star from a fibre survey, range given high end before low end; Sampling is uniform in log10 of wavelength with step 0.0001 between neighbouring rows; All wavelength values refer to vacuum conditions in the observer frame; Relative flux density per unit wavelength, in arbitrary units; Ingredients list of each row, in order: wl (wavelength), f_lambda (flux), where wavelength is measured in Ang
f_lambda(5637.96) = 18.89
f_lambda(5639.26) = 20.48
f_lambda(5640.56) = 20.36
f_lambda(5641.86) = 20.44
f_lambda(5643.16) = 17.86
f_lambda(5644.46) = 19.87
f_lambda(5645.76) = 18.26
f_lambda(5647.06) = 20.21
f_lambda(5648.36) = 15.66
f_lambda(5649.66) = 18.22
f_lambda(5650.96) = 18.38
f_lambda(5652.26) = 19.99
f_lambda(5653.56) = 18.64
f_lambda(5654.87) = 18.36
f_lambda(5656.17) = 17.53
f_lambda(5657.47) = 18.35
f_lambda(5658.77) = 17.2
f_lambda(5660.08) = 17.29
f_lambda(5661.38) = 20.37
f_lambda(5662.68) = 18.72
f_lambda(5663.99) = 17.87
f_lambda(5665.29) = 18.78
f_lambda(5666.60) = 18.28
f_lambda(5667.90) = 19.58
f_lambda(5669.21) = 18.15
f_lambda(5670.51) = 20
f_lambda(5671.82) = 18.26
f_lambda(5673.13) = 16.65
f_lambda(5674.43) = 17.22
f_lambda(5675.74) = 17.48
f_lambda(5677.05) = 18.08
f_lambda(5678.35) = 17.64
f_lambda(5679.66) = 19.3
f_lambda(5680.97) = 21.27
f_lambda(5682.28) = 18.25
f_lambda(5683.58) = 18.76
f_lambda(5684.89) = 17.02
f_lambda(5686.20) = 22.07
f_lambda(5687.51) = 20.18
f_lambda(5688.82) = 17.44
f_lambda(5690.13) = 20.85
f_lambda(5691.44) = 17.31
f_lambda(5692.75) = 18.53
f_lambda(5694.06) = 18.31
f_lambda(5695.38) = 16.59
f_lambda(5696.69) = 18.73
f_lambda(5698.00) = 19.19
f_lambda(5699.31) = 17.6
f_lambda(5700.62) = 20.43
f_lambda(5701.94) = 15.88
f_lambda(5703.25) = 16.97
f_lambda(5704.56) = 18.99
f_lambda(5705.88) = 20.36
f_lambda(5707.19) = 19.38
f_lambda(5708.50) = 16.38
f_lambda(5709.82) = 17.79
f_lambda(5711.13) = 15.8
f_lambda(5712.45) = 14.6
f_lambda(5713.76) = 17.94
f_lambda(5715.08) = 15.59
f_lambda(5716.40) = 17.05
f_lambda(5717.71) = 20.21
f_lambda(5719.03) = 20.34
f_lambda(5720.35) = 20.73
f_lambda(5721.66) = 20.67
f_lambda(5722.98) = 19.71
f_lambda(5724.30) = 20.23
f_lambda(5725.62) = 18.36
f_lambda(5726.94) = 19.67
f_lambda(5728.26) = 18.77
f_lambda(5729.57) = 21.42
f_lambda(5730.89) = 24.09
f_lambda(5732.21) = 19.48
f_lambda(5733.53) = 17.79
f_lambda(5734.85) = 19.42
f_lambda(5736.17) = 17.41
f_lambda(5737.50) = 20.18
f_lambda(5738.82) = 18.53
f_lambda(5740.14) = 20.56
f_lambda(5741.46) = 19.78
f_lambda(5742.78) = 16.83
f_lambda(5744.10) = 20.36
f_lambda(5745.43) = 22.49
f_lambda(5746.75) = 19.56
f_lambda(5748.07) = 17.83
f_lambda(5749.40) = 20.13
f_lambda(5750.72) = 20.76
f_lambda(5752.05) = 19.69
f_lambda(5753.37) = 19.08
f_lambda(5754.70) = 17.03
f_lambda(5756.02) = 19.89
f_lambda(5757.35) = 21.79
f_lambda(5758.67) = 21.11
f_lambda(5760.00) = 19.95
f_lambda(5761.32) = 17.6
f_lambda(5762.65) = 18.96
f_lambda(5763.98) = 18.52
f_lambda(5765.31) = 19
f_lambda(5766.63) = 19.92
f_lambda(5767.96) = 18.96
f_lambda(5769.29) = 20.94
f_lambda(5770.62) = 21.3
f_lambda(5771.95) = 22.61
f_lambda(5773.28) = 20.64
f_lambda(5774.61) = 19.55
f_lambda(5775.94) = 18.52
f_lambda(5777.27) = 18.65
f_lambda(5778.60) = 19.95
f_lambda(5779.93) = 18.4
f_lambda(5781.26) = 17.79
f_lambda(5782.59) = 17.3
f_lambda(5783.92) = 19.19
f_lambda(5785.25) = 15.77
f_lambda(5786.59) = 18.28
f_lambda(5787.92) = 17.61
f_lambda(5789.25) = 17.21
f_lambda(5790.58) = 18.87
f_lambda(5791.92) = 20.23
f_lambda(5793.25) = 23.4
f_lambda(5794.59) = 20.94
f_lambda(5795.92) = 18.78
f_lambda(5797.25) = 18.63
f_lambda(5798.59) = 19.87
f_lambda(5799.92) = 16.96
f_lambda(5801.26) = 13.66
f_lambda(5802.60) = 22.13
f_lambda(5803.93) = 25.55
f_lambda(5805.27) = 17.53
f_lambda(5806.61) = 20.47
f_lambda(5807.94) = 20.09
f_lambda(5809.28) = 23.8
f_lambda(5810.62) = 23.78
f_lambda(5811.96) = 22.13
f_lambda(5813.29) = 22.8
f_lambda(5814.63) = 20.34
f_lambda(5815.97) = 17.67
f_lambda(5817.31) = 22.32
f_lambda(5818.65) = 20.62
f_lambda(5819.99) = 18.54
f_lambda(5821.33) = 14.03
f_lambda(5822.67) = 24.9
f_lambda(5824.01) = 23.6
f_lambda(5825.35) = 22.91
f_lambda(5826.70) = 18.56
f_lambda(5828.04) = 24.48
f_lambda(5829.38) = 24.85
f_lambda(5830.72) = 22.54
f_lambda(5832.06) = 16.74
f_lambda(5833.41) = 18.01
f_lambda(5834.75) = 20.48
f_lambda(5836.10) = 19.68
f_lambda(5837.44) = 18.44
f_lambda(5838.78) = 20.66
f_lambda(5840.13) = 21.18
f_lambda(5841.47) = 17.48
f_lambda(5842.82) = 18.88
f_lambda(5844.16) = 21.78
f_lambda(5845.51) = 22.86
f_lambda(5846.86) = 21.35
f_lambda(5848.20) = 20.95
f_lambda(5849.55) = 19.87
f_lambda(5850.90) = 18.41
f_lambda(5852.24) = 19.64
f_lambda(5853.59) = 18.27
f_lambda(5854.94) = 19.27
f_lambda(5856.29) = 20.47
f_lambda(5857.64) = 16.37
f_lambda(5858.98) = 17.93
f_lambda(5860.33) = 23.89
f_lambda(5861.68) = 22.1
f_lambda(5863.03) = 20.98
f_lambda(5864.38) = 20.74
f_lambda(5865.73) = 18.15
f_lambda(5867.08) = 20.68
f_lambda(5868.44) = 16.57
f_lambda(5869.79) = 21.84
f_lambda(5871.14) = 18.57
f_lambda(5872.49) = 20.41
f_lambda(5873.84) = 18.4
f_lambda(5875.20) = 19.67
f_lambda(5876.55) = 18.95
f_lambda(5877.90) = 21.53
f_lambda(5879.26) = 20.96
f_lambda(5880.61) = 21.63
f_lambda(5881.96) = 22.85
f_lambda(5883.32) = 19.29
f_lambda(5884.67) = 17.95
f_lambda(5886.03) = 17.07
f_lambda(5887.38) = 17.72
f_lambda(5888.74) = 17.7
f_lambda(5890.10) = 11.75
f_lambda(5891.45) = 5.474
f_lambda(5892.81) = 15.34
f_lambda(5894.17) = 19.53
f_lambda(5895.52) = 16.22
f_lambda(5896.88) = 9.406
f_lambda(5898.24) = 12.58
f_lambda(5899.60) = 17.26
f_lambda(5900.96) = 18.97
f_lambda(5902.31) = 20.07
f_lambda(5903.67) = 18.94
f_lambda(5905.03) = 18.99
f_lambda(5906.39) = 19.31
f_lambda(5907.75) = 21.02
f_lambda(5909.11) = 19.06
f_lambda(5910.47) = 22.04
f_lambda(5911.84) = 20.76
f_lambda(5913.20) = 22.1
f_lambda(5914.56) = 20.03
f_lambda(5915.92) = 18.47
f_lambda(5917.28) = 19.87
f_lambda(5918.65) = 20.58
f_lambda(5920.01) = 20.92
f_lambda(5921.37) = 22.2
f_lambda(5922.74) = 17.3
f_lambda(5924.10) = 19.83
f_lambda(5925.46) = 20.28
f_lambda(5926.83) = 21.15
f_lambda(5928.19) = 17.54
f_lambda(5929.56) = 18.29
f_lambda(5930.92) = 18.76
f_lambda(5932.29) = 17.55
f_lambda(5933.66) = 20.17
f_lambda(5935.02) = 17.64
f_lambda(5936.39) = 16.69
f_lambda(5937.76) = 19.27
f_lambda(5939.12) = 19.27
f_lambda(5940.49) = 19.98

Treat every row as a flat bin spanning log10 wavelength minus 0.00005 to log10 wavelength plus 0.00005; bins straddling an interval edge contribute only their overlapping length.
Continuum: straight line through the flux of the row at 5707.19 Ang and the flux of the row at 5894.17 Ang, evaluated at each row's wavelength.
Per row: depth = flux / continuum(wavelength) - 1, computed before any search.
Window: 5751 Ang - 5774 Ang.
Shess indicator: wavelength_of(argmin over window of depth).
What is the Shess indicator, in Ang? 5754.70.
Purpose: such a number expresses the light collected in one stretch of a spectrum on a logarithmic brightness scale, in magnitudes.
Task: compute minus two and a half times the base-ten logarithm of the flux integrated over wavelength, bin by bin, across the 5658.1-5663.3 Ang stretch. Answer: -4.95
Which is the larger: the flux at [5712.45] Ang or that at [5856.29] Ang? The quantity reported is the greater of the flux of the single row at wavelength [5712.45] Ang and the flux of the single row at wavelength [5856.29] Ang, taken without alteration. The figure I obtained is 20.5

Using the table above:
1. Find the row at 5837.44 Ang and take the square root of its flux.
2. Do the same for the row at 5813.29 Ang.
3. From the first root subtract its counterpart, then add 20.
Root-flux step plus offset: 19.5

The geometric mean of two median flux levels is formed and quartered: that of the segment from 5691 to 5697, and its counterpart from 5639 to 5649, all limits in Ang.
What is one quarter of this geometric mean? 4.79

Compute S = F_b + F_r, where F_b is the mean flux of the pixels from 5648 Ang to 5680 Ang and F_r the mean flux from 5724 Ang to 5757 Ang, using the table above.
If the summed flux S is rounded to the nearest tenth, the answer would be 37.8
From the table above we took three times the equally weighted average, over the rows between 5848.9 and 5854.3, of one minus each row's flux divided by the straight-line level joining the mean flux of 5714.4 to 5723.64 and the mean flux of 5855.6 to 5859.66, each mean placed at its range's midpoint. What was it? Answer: -0.12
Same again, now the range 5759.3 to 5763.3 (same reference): 0.01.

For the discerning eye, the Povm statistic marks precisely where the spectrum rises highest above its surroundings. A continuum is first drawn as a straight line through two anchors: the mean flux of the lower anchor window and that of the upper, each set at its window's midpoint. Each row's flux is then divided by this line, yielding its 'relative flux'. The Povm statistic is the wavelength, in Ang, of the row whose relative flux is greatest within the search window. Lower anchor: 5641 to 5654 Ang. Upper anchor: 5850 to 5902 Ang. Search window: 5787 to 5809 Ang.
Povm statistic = 5803.93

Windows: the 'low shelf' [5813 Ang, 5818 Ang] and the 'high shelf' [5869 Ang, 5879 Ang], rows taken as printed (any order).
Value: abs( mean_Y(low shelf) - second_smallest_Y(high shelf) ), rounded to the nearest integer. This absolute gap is 2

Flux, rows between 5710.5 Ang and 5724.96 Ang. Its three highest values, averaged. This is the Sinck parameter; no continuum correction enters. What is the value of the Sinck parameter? 20.6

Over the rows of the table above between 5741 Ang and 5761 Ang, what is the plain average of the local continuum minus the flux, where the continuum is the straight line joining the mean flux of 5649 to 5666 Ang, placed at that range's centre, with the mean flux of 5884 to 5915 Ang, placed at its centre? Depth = -1.7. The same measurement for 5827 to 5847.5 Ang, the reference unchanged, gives -3.0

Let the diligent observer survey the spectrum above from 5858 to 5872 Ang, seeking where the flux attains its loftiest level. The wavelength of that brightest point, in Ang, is 5860.33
